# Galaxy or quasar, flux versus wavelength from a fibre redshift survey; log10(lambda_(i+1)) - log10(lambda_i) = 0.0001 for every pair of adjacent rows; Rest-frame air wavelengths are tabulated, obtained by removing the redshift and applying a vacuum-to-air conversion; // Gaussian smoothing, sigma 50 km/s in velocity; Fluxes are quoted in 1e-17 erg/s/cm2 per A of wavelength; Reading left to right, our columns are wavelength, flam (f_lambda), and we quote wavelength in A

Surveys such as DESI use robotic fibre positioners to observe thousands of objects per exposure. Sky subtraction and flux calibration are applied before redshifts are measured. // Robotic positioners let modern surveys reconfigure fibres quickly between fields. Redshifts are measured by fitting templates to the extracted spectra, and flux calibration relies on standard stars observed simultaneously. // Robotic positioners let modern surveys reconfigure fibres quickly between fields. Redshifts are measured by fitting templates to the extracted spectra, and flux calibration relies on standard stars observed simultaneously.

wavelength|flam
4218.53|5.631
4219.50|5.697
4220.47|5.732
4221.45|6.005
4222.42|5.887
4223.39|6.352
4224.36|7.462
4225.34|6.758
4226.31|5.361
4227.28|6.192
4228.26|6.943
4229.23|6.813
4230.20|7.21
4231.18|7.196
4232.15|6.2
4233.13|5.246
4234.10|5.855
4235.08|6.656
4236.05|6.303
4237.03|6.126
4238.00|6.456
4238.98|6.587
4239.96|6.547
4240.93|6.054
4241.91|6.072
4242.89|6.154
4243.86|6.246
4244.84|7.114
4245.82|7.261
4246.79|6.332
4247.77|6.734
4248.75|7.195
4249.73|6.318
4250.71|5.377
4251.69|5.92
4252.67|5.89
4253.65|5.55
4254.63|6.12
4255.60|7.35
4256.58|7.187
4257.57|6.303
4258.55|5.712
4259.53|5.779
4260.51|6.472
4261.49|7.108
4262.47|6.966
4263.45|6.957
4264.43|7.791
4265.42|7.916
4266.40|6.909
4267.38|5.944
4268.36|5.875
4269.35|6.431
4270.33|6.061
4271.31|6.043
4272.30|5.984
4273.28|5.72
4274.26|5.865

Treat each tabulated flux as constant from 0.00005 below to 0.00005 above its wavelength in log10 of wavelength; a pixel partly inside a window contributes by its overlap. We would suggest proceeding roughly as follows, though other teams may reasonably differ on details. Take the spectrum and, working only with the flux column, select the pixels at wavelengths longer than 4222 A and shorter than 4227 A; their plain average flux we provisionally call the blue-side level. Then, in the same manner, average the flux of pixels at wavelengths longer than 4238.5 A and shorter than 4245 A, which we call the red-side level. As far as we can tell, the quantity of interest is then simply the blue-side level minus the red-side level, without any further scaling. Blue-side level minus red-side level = 0.0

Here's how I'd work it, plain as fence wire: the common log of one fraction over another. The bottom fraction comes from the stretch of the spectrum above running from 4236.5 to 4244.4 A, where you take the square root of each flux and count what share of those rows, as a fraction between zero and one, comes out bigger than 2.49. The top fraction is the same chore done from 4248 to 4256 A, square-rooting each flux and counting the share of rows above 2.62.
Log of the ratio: -0.3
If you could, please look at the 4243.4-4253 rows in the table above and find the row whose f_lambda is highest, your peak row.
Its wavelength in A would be 4245.82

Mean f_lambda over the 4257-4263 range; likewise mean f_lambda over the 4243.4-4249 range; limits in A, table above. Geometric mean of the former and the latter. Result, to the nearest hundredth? 6.60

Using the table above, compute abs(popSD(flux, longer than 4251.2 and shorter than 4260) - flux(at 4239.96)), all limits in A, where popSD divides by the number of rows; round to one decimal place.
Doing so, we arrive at 5.9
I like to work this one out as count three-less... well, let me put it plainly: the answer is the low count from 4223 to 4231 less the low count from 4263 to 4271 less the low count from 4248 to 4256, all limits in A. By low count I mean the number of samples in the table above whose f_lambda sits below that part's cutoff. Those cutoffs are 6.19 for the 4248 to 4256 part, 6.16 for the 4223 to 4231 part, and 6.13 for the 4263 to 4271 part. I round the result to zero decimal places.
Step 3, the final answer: -7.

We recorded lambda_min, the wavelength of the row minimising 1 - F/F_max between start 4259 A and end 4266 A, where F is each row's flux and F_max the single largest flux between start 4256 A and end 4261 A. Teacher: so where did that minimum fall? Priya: 4265.42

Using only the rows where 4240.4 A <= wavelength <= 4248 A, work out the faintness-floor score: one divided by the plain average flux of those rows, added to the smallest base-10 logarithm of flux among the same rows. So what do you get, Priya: 0.936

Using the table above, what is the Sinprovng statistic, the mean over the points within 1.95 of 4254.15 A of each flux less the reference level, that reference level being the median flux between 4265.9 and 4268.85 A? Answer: 0.3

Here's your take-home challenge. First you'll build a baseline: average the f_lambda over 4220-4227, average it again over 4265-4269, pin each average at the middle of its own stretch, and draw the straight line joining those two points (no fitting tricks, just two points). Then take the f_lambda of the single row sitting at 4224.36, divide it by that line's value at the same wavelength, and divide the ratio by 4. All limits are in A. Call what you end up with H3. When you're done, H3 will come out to 0.299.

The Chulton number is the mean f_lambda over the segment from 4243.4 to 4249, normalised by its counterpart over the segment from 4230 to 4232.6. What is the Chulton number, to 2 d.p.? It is 0.99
